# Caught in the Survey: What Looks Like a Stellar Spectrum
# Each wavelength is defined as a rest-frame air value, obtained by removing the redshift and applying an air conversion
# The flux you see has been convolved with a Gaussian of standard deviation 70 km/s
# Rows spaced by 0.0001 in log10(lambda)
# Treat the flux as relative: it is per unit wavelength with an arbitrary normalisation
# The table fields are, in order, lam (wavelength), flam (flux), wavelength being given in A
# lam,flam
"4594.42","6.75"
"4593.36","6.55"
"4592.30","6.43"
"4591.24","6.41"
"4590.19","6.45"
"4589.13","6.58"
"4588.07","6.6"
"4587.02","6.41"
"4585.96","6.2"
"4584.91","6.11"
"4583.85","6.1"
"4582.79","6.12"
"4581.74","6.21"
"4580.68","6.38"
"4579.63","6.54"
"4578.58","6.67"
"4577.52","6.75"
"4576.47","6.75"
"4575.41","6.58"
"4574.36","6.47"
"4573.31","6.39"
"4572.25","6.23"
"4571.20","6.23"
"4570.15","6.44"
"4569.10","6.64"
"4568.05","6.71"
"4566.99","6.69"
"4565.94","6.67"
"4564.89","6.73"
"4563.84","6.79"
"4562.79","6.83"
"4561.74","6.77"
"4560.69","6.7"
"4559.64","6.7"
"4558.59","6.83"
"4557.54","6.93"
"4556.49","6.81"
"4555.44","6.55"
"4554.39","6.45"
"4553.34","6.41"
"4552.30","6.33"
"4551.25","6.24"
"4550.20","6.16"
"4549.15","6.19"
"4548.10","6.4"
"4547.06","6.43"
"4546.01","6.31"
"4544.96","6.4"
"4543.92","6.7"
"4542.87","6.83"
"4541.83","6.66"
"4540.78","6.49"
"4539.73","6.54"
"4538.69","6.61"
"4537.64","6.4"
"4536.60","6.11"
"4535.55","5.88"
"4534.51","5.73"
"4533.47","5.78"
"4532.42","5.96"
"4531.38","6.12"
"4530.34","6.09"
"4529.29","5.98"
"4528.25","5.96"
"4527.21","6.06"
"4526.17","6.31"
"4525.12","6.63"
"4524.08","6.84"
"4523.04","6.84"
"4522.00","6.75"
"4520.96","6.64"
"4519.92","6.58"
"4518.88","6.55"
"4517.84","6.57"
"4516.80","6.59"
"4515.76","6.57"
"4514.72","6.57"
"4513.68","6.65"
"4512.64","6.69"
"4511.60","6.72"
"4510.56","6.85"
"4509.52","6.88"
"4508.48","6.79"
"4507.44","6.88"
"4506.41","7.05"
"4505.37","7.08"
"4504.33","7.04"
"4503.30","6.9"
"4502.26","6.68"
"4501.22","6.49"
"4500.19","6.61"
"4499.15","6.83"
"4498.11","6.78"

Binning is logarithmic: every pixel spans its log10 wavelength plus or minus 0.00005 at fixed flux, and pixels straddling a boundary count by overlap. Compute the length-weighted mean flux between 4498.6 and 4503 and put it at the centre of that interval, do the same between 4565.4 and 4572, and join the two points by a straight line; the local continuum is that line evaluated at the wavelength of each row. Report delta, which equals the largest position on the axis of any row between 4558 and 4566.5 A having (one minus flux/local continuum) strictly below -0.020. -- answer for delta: 4564.89 A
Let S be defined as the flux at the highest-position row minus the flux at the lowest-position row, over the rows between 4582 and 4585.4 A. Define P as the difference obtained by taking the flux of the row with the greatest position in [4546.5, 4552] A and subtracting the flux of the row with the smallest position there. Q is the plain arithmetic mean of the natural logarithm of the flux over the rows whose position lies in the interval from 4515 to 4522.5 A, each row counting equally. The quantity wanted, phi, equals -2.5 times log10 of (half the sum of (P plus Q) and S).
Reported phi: 0.18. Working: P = -0.19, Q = 1.89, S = -0.01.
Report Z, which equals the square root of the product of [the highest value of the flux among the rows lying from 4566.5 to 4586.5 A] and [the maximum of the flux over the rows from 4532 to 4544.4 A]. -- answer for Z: 6.79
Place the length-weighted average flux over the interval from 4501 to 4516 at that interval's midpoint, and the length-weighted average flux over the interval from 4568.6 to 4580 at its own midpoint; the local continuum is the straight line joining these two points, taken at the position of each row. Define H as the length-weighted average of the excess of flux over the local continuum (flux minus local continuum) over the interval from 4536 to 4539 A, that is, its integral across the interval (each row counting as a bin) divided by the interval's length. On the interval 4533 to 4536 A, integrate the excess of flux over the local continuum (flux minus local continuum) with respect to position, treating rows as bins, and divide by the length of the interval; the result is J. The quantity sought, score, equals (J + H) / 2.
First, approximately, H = -0.3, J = -0.89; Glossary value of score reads -0.6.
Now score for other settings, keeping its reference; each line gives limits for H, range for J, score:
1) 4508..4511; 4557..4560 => 0.1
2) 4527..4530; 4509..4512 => -0.3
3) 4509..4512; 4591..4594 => 0.0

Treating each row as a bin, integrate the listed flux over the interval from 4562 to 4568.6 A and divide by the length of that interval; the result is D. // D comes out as 6.74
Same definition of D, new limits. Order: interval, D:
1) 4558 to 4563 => 6.76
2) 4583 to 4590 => 6.32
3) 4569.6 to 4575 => 6.37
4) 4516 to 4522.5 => 6.61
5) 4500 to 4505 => 6.77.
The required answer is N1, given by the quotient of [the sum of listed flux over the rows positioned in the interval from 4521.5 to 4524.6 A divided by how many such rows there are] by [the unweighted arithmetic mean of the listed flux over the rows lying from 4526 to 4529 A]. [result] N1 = 1.11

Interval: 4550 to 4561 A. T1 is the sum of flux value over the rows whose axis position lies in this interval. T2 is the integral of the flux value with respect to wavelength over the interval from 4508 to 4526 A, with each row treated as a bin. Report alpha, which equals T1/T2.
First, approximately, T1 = 72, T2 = 120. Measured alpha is 0.6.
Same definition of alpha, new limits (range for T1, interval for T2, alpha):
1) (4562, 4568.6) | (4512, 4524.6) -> 0.5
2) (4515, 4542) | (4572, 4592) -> 1.3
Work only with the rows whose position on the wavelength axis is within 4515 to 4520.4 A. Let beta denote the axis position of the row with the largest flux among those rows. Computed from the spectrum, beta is 4516.80 A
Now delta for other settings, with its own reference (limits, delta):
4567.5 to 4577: 4576.47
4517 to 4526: 4524.08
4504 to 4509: 4508.48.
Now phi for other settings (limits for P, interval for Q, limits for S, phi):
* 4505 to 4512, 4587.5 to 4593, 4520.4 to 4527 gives 0.57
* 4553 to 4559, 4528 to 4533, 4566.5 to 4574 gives 0.05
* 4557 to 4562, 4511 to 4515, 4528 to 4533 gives 0.15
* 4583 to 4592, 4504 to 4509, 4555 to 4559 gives -0.26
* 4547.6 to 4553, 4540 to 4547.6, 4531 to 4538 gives -0.05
